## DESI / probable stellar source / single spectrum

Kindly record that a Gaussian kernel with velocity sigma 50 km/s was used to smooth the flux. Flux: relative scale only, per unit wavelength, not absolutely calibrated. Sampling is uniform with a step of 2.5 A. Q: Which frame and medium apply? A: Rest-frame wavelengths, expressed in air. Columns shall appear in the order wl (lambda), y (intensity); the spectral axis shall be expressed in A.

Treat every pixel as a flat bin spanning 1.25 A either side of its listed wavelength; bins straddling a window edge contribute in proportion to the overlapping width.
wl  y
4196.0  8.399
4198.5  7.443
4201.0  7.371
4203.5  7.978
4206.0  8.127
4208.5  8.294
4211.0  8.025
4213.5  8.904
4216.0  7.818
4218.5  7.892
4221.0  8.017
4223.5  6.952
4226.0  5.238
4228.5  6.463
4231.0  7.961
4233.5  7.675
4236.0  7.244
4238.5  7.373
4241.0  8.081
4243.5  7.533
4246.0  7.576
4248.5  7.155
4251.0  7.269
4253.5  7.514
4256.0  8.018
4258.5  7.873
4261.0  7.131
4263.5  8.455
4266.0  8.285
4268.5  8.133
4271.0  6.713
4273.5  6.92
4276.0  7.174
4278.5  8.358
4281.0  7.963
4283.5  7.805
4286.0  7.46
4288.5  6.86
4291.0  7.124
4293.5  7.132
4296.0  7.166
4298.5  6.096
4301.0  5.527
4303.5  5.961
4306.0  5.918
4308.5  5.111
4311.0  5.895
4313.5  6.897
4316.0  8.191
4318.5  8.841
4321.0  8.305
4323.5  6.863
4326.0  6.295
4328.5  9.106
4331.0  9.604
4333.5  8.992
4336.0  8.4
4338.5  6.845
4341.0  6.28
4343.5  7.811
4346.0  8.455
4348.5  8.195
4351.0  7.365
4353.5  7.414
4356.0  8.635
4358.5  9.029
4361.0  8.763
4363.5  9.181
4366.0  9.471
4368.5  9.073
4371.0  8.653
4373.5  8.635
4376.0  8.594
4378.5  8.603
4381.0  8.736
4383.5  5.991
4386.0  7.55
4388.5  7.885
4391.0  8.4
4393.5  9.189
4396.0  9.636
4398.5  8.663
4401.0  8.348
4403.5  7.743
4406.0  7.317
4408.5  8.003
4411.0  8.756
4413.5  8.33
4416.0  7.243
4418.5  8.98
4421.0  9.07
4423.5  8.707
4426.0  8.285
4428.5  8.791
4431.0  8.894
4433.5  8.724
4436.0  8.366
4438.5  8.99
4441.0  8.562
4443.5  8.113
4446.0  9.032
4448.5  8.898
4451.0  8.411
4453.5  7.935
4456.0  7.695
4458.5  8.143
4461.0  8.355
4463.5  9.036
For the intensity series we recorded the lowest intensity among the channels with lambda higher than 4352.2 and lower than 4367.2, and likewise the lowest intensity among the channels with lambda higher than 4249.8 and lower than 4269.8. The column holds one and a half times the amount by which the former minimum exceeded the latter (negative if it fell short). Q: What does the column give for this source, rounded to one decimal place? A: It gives 0.4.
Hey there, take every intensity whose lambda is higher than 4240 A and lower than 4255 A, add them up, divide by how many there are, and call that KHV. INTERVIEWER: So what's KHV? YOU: 7.5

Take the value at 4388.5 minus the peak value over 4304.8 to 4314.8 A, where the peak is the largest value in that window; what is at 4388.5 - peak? 1.0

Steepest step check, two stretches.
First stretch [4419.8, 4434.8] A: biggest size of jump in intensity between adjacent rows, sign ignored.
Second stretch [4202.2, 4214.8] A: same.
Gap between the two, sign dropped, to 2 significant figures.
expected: 0.37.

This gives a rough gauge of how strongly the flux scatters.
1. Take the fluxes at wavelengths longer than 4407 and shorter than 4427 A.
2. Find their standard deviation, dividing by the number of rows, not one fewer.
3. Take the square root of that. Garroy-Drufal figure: 0.75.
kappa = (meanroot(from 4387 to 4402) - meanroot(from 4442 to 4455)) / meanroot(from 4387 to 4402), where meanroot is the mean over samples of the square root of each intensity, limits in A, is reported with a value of 0.012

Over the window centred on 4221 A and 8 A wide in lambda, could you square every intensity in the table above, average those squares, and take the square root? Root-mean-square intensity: 7.64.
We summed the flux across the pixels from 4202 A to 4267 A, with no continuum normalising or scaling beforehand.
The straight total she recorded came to 199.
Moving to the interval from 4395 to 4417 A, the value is 74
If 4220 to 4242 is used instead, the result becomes 65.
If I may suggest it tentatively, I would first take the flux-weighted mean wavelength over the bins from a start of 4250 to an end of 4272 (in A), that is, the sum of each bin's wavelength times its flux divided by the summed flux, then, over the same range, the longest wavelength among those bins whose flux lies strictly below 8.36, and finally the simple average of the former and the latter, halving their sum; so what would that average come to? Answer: 4266.0 A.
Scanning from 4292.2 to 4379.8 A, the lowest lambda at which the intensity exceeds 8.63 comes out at 4318.5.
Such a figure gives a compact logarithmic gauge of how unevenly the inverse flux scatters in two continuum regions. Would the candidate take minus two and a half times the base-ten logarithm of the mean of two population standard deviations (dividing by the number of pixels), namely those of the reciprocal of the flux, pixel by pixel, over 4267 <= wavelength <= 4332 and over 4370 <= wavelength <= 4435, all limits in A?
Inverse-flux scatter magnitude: 4.40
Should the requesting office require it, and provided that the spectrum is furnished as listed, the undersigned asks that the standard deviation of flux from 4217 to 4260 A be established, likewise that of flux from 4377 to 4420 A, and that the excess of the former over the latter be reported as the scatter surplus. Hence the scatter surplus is -0.16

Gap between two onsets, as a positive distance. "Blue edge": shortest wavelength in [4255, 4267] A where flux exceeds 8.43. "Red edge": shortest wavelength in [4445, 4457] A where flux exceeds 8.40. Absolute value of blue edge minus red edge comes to 182.5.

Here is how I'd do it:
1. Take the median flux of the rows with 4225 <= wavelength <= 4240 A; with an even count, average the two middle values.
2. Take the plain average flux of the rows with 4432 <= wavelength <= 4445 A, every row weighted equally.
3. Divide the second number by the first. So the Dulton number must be 1.17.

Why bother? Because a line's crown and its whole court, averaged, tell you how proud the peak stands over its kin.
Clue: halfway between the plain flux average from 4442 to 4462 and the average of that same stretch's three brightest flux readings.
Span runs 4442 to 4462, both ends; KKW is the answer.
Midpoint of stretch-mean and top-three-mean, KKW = 8.55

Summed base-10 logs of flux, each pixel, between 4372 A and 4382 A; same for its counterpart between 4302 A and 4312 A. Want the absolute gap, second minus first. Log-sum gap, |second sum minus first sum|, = 0.72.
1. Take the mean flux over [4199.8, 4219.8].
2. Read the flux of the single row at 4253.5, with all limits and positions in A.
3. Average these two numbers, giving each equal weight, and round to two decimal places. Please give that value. 7.78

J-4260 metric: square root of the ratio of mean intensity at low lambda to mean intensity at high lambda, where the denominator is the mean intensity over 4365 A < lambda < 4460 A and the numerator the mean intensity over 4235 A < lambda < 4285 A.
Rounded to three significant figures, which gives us 0.951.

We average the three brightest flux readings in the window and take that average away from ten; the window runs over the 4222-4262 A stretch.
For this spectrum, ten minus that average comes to 2.0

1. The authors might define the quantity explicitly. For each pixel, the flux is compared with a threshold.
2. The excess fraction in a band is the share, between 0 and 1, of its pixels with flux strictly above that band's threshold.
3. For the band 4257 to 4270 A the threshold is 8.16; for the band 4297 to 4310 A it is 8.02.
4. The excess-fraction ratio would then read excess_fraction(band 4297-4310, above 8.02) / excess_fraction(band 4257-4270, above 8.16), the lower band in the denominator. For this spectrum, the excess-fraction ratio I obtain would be 0.0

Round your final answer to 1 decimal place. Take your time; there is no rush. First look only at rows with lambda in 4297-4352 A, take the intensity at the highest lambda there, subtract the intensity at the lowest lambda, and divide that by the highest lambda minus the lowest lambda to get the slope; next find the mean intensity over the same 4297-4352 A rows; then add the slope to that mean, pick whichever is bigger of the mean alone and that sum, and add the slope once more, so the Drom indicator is 7.4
